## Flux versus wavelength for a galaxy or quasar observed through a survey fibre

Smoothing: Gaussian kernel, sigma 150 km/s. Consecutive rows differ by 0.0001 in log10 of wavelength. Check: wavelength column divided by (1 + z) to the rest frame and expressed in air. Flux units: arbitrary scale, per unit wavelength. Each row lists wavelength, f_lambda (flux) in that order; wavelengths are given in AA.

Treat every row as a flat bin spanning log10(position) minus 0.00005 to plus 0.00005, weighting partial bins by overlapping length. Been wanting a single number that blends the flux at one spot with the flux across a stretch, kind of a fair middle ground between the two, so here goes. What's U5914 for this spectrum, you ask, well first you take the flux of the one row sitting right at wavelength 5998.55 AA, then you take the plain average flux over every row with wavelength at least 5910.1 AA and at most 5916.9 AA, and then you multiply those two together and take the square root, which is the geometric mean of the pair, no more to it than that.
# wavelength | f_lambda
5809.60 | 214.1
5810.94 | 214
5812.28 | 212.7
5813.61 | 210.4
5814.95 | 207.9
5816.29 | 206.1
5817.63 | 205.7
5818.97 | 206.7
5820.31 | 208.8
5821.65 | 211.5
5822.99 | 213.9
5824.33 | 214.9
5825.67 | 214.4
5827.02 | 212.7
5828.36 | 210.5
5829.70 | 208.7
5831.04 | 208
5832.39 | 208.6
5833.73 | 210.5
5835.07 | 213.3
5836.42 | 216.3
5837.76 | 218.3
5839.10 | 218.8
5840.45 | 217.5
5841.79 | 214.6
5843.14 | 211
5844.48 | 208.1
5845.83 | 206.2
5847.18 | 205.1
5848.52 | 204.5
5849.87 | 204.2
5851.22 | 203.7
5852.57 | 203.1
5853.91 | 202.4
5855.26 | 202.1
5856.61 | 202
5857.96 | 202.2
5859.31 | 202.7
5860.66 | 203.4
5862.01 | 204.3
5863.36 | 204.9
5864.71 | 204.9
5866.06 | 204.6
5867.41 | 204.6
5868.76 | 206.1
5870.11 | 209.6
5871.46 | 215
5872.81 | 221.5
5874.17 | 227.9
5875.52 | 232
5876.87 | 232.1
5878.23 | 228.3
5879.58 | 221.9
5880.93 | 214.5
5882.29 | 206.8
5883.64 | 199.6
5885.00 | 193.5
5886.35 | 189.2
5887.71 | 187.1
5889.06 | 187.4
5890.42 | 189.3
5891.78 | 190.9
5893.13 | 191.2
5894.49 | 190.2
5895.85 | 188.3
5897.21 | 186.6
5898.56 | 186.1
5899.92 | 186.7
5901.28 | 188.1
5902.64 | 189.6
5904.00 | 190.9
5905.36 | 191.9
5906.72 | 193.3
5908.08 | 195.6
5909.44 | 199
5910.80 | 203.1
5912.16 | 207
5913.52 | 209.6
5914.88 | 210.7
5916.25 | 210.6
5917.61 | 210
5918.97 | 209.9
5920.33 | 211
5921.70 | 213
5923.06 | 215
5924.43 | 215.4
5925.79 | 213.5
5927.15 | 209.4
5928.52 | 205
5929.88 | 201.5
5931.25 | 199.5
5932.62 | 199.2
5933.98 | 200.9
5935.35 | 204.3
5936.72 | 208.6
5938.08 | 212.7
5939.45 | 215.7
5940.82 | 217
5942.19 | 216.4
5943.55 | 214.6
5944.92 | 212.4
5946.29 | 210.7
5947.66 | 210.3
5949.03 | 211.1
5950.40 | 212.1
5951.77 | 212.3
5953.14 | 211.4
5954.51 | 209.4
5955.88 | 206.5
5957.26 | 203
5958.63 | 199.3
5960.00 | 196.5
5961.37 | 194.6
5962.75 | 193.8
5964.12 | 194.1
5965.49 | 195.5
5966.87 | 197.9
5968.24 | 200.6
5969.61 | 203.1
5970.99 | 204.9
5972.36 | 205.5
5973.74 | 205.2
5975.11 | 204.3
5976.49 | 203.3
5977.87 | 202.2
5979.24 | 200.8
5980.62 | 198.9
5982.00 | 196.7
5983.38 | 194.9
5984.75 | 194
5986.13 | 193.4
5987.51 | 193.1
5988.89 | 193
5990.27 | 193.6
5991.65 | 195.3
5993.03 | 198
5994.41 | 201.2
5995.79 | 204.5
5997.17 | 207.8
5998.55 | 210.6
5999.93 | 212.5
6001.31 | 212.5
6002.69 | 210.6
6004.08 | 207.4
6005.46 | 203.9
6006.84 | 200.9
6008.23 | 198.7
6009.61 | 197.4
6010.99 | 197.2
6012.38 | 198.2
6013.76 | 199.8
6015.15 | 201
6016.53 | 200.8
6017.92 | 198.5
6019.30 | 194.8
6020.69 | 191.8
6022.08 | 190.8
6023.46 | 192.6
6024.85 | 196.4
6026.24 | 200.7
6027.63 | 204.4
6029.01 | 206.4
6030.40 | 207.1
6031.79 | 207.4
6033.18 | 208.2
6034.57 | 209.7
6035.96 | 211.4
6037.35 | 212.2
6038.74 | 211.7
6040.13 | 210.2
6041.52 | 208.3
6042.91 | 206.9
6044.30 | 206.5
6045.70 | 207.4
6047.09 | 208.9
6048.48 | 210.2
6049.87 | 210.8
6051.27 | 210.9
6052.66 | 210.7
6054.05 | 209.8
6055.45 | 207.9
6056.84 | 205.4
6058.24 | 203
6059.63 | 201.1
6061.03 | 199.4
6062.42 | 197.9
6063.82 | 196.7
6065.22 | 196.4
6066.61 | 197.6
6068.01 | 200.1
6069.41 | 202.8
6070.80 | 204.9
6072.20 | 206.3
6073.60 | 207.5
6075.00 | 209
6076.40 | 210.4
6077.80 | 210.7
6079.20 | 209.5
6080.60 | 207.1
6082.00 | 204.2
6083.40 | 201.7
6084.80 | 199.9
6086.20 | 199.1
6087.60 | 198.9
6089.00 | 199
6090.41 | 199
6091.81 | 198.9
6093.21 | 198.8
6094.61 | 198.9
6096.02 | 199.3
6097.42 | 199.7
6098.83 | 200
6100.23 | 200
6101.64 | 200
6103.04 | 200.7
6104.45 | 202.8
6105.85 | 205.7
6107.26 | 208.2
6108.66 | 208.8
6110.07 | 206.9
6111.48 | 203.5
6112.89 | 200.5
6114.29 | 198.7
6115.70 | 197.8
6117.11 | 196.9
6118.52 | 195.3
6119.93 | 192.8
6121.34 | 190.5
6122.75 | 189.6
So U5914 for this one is 209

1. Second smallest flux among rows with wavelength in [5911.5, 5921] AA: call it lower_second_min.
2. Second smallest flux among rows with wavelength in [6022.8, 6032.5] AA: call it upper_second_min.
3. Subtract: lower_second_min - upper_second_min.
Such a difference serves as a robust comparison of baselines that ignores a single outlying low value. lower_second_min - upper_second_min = 13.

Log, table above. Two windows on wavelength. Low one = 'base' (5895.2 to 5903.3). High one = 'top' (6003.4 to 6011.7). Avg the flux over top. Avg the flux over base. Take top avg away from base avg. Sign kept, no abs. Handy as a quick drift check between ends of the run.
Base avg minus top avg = -13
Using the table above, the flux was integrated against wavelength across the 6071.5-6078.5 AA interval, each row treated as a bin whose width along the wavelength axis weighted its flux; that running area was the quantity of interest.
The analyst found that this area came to 1460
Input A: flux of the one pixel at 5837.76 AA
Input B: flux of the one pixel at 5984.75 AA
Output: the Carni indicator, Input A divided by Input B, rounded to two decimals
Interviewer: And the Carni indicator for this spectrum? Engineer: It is 1.13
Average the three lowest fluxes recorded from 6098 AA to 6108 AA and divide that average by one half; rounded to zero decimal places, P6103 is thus 400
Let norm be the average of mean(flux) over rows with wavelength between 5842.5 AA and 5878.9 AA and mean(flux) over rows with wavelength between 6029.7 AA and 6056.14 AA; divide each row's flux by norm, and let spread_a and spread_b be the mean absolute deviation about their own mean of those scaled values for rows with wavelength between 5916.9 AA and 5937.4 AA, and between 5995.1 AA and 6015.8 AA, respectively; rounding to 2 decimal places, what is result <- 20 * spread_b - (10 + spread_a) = -9.56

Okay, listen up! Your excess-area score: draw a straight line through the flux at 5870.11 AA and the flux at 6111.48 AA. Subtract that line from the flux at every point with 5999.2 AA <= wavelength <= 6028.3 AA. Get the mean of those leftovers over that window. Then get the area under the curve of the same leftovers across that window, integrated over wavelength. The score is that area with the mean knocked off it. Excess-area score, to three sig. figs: -153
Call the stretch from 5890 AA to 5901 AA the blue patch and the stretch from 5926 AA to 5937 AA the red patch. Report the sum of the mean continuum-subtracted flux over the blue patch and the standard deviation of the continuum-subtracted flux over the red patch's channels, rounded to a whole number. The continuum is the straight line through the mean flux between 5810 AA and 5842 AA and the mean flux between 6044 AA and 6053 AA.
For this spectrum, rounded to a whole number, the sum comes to -19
